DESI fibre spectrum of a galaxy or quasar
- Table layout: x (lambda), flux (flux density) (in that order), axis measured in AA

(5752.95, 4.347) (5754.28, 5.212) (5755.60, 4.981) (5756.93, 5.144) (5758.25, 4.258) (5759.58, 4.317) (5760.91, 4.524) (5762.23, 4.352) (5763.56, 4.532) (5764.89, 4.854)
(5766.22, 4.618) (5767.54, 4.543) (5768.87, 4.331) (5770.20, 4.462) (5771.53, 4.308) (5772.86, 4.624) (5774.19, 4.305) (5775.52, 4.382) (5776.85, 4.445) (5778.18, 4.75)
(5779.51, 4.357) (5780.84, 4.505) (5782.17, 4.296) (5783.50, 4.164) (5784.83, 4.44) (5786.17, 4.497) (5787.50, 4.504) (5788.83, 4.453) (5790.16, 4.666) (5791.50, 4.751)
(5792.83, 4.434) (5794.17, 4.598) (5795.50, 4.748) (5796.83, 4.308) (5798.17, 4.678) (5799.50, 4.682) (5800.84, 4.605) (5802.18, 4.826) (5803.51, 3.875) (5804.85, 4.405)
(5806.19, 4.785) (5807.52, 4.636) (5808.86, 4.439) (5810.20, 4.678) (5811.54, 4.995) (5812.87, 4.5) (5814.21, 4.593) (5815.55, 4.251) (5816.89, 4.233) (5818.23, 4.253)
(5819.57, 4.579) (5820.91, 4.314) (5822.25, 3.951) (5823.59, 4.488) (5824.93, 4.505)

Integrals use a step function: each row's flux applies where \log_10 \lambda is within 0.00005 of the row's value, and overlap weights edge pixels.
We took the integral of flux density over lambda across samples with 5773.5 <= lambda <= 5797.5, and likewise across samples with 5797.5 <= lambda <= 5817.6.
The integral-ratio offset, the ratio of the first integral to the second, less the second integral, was -90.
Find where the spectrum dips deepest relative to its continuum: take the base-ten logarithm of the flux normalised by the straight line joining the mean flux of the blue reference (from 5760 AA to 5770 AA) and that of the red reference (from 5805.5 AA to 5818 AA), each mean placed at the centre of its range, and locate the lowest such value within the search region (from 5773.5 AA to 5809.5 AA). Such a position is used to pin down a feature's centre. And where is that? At 5803.51 AA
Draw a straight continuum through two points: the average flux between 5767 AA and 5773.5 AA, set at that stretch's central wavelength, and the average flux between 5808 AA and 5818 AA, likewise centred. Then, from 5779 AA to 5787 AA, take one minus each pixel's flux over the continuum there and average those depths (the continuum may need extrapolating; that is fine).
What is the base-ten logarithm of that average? -1.7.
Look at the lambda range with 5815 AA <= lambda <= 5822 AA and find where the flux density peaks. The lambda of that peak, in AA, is 5819.57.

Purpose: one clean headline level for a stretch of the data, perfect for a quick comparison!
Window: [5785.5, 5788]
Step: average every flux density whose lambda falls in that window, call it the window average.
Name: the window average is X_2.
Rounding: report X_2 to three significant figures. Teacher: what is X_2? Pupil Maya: 4.50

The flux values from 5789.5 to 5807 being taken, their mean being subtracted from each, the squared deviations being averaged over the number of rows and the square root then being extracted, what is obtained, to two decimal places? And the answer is 0.25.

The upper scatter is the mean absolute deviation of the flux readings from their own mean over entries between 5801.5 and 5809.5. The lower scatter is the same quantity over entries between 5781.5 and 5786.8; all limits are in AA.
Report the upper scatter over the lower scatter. 2.1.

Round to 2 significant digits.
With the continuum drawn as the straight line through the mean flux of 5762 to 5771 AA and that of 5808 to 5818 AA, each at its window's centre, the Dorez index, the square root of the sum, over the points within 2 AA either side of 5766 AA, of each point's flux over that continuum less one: 0.31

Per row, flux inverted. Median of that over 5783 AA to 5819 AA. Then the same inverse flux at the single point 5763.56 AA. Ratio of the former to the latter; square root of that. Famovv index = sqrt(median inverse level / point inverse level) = 1.00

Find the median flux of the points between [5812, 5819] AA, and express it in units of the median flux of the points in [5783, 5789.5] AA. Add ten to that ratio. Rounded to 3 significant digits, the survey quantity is 11.0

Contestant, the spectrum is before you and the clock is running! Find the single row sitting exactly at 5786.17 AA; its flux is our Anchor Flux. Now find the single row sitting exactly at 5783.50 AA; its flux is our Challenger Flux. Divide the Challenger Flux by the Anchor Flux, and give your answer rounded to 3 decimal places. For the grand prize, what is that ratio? 0.926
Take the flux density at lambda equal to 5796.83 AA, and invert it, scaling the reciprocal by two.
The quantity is 0.464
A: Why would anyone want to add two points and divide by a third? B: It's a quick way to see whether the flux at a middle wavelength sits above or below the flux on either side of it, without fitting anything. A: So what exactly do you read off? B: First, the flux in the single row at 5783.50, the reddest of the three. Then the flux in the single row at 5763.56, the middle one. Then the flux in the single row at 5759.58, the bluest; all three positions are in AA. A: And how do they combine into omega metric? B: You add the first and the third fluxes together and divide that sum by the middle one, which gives 1.9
